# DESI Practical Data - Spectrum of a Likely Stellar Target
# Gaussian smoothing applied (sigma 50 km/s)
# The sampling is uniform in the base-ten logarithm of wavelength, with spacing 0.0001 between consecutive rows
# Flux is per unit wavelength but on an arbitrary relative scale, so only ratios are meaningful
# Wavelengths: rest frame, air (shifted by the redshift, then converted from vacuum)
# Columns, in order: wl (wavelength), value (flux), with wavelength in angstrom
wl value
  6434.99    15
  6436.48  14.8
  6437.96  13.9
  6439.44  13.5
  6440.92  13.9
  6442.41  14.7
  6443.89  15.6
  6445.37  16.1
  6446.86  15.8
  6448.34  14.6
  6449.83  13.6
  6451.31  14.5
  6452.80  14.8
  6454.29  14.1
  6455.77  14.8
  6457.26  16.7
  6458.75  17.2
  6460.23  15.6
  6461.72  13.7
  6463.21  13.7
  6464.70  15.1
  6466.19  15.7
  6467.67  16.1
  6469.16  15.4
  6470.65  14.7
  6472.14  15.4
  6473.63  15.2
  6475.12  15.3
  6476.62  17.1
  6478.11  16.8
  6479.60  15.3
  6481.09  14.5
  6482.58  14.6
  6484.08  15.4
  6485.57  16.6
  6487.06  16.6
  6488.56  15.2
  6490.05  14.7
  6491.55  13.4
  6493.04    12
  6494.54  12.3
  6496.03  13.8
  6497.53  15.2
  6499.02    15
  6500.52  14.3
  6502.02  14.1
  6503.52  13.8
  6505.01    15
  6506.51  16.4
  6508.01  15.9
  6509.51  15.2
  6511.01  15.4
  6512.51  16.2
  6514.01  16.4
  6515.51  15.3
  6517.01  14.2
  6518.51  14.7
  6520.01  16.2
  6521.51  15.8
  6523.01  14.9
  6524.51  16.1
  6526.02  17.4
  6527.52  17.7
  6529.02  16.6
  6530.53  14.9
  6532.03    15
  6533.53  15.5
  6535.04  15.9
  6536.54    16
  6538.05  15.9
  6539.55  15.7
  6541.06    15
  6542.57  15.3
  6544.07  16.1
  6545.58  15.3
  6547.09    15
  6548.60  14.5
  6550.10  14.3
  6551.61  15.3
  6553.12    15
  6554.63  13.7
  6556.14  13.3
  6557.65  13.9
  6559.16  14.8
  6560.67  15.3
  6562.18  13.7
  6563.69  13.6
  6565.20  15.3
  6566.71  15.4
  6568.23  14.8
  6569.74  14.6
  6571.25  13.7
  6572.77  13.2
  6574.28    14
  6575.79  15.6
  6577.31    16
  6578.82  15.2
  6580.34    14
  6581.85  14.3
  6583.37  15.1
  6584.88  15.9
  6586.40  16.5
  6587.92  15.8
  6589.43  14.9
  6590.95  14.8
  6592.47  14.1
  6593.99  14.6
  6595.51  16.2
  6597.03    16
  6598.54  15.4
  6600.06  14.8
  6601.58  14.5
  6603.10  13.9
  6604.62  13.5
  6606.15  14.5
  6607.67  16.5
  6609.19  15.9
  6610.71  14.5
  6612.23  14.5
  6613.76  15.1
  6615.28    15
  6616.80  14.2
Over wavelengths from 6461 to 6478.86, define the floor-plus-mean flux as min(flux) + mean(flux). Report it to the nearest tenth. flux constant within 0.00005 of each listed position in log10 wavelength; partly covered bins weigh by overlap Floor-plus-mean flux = 29.1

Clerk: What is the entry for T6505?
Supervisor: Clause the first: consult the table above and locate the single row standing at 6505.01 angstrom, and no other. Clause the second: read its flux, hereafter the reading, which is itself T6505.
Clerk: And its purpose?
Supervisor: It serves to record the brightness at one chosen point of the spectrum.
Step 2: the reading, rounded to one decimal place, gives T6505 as 15.0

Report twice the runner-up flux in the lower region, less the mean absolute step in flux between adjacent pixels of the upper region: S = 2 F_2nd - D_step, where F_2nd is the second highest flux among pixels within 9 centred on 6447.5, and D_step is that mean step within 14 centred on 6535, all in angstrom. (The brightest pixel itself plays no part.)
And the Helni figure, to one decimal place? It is 31.1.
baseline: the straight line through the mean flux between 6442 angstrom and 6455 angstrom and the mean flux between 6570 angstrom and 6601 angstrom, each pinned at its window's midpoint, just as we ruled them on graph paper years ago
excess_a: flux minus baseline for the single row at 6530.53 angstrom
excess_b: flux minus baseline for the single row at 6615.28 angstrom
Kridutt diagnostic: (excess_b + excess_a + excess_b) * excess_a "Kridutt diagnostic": 0.0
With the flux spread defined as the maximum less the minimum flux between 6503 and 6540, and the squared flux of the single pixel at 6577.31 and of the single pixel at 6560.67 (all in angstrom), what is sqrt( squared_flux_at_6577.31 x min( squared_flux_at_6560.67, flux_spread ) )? 32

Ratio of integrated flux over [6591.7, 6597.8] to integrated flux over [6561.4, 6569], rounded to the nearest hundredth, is 0.84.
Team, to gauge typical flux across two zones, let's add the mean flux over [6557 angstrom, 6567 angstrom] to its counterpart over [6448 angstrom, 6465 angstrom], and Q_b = 29.4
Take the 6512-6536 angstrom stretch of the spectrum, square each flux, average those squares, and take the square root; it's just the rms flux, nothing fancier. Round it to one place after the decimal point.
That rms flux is 15.8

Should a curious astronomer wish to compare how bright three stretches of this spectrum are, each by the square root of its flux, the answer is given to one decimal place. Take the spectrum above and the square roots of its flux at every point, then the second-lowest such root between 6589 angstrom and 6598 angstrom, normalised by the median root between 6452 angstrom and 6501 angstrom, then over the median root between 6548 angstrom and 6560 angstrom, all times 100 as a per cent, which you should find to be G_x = 25.8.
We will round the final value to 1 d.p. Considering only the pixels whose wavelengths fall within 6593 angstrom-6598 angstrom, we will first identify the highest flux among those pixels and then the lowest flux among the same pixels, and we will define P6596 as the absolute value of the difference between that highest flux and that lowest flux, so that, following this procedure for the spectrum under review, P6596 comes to 1.6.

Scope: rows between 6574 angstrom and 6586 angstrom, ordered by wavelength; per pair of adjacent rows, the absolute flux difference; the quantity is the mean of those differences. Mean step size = 0.84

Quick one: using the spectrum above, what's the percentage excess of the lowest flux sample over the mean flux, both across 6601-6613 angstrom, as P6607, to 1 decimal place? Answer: -8.3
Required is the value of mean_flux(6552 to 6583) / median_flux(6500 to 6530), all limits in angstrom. 0.93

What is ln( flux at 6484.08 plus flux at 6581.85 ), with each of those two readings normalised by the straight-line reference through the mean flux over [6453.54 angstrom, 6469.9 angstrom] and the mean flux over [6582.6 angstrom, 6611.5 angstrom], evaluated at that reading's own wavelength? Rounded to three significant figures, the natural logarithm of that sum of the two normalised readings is 0.670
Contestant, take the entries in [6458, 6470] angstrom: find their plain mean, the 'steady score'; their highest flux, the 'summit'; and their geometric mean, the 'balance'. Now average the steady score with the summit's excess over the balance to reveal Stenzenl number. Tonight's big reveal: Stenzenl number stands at 8.62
